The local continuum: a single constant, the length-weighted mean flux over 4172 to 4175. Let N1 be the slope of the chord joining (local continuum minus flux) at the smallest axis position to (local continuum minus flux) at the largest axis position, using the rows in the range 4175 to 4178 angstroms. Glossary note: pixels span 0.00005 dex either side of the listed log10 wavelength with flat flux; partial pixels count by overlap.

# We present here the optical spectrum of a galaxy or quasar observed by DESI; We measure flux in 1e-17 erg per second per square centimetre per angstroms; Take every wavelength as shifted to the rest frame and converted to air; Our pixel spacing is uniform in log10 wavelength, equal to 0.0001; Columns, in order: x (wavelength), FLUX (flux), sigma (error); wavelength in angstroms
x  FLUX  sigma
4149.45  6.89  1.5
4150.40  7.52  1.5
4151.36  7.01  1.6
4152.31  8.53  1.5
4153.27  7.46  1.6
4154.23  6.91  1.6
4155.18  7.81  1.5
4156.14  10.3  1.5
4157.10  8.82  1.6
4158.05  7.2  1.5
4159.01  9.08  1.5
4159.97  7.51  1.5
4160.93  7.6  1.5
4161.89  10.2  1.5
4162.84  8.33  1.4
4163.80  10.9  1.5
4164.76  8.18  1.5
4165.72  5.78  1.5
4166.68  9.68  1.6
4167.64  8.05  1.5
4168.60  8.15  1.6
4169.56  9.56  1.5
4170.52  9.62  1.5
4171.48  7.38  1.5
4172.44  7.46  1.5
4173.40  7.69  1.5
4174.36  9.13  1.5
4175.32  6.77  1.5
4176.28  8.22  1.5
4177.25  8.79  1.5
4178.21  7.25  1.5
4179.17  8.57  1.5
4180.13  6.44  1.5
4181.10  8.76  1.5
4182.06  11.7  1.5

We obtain -1.05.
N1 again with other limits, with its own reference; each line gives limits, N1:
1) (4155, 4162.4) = -0.36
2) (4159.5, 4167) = -0.32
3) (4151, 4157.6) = -0.32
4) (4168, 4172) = 0.27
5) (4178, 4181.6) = -0.52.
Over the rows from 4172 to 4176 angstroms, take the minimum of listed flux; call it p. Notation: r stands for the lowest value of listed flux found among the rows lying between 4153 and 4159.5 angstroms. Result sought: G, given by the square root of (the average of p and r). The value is 2.62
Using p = 6.77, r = 6.91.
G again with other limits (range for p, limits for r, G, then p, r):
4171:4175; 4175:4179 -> 2.66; 7.38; 6.77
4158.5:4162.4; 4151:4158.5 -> 2.69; 7.51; 6.91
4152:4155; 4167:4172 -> 2.67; 6.91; 7.38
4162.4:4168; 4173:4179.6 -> 2.50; 5.78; 6.77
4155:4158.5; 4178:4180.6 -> 2.61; 7.2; 6.44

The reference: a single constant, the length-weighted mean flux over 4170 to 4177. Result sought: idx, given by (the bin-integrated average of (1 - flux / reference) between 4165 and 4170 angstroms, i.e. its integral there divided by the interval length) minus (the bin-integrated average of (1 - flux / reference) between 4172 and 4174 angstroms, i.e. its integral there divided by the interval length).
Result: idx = -0.07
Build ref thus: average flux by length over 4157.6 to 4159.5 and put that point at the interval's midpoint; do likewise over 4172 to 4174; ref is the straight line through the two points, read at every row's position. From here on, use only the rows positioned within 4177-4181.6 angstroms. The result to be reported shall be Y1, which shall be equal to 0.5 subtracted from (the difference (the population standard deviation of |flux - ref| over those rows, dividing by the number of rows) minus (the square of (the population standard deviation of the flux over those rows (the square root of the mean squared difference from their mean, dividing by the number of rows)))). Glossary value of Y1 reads -1.0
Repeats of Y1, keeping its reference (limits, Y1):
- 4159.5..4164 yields -1.4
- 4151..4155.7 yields -0.4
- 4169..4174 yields -0.7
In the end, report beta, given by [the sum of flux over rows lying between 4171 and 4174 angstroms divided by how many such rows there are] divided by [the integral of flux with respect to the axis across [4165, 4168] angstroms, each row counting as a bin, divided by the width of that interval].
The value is 0.96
